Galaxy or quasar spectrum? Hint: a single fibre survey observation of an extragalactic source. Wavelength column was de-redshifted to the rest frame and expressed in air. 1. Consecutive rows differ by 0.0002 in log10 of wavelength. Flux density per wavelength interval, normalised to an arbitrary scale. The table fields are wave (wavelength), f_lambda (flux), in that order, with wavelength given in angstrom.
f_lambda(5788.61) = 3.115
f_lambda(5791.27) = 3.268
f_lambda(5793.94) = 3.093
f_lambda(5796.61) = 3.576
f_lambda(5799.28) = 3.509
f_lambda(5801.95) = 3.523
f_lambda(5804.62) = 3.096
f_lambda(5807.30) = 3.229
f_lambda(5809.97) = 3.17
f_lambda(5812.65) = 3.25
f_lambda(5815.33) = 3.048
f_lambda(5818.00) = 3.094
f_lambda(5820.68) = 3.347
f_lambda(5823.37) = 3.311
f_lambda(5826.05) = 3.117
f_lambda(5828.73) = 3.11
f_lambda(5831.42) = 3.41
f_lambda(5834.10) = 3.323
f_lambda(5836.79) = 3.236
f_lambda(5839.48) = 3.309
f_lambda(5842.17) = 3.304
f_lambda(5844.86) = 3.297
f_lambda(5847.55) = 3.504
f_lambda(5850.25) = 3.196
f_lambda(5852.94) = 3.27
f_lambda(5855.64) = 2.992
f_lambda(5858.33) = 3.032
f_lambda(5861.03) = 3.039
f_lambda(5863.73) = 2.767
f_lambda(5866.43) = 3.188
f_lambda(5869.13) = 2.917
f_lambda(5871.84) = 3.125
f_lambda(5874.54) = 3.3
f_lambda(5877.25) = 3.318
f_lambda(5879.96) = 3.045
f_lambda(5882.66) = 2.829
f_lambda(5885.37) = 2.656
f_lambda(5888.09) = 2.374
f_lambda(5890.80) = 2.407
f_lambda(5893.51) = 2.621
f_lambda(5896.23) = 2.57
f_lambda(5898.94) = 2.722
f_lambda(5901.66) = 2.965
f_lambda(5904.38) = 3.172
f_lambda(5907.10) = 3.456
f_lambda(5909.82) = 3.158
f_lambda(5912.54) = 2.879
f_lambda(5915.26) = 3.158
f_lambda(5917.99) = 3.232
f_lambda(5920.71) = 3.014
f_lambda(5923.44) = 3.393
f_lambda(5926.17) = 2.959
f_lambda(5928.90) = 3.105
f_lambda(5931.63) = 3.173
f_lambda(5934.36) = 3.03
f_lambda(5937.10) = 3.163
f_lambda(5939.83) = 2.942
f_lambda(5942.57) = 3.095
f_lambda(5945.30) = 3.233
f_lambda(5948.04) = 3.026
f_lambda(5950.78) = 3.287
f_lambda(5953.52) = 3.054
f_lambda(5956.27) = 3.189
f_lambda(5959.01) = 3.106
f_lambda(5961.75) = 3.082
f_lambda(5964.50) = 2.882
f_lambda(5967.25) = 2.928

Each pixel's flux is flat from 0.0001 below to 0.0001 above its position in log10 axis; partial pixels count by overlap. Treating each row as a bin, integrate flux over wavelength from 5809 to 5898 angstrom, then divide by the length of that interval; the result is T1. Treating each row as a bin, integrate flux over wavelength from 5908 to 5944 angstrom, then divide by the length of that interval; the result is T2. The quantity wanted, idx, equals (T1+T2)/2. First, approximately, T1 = 3.07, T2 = 3.11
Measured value 3.09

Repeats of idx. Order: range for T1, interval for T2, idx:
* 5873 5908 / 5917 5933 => 3.01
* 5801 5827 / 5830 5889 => 3.17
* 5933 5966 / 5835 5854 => 3.20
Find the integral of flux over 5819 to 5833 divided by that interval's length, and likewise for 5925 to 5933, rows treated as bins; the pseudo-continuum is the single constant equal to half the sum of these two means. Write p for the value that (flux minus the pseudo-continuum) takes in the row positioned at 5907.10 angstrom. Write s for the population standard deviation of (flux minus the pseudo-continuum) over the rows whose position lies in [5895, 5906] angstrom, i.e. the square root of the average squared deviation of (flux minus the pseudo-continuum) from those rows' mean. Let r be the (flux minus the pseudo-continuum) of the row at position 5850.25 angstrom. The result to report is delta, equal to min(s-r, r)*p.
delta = 0.008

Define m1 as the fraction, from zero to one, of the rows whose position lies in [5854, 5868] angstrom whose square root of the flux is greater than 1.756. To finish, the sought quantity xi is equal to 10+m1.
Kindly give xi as 10.2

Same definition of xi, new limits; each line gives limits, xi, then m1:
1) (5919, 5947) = 10.6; 0.6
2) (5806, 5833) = 10.9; 0.9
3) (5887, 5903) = 10.0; 0.0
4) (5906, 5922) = 10.7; 0.7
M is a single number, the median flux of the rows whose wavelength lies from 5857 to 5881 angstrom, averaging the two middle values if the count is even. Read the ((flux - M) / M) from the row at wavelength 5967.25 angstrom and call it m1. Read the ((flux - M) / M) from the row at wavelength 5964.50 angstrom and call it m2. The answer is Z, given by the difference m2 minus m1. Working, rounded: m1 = -0.038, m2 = -0.05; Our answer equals -0.02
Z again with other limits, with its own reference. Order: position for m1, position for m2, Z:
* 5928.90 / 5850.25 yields 0.03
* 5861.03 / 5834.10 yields 0.09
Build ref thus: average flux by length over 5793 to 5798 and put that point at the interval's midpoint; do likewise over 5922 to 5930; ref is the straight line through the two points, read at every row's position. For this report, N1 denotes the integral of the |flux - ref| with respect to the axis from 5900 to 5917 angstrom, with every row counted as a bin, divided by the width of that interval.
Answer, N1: 0.143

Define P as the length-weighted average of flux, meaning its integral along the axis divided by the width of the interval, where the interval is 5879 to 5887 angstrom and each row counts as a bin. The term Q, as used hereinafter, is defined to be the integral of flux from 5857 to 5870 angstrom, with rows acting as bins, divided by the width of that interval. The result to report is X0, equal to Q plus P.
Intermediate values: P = 2.82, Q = 2.99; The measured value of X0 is 5.81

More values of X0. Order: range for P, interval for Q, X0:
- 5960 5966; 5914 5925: 6.18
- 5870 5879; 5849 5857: 6.37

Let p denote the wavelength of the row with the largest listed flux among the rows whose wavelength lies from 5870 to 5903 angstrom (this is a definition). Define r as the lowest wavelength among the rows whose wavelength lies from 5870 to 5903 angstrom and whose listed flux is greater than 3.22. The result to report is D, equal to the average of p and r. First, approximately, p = 5877.25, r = 5874.54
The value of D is 5875.9 angstrom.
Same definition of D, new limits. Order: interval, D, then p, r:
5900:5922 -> 5907.1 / 5907.10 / 5907.10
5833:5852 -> 5840.8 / 5847.55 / 5834.10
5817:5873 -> 5834.1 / 5847.55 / 5820.68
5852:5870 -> 5852.9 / 5852.94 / 5852.94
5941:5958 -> 5948.0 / 5950.78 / 5945.30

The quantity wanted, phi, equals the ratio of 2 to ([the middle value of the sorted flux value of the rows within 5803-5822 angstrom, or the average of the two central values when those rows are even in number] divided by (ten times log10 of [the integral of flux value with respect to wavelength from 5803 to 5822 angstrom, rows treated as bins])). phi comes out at 11.2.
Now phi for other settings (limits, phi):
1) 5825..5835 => 9.4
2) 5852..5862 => 9.8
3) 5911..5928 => 11.2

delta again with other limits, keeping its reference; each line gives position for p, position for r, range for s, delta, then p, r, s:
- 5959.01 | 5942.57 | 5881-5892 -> 0.005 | -0.06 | -0.07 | 0.19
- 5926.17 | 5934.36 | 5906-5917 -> 0.029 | -0.21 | -0.14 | 0.20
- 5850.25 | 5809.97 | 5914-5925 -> 0.000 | 0.03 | 0.00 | 0.14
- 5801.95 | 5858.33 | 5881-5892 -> -0.049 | 0.35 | -0.14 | 0.19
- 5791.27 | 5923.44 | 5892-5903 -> -0.007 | 0.10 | 0.22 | 0.15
